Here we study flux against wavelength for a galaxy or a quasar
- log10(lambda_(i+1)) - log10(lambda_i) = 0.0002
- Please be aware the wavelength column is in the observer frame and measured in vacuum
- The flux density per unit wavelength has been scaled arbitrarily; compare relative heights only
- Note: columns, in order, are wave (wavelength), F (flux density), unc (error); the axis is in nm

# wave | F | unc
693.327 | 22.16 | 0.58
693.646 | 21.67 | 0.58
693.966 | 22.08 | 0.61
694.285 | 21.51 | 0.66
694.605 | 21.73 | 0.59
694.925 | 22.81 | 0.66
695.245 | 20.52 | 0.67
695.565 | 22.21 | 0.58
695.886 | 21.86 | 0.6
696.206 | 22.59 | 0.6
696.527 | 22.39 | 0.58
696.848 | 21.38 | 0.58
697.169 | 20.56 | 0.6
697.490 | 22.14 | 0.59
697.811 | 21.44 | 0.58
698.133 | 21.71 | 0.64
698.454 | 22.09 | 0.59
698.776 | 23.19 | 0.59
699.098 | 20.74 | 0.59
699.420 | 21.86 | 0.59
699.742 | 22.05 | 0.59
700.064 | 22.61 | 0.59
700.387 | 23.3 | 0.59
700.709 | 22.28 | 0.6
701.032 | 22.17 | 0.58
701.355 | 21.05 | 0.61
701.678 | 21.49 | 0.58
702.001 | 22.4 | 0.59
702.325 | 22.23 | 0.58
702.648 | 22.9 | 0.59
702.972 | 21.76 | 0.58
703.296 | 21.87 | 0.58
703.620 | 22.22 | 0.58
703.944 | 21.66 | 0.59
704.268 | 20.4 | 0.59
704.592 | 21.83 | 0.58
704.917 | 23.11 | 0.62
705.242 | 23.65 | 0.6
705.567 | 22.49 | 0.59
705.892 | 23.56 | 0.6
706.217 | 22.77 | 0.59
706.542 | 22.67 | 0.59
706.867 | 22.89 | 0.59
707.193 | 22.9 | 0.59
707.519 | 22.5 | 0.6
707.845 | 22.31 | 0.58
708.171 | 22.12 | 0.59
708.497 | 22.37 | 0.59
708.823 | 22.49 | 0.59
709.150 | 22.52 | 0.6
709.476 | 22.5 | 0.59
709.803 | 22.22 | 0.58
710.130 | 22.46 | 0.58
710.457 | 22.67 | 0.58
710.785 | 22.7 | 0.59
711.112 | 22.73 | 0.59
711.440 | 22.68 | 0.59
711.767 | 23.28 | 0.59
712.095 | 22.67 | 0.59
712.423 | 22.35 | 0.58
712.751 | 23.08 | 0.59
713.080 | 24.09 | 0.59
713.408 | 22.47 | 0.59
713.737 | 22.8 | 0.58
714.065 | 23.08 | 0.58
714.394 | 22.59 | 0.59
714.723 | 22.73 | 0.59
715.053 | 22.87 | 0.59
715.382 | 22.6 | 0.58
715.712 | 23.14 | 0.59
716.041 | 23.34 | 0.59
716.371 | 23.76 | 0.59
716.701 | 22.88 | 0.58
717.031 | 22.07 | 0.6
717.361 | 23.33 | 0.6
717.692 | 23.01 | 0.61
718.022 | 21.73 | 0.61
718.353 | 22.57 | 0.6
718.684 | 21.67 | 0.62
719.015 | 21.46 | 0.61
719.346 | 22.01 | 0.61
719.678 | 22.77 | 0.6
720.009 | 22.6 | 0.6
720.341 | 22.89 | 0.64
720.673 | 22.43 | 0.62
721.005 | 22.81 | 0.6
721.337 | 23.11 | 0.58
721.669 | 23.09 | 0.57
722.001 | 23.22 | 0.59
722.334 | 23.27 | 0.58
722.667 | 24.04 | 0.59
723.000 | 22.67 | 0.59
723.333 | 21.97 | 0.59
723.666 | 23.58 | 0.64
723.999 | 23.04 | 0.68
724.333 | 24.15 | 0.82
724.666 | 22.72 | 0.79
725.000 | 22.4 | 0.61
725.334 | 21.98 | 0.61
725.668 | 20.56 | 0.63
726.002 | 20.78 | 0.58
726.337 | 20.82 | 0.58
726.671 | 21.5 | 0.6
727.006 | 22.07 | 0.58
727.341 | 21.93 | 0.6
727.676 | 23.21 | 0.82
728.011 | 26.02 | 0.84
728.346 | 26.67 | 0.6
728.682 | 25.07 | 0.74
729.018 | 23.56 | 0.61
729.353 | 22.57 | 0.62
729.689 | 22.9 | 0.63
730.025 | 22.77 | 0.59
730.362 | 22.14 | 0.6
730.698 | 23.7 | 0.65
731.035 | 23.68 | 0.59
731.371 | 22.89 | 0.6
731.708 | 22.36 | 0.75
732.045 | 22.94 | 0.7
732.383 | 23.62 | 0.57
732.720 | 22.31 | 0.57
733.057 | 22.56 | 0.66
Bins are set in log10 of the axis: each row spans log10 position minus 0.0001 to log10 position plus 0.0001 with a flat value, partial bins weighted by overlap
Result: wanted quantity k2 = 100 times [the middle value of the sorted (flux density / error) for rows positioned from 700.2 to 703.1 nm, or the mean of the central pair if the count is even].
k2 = 3797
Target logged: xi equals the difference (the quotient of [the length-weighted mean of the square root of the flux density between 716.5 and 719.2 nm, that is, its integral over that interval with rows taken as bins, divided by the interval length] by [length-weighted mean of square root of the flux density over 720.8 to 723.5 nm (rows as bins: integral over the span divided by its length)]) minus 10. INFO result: -9.01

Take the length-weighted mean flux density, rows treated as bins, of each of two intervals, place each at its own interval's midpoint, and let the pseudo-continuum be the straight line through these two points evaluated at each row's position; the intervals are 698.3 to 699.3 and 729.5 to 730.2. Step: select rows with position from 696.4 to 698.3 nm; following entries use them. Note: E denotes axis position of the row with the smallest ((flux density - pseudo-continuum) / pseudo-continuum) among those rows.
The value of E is 697.169 nm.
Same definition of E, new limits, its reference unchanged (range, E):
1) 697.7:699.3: 699.098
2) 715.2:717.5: 717.031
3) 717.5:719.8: 719.015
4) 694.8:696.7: 695.245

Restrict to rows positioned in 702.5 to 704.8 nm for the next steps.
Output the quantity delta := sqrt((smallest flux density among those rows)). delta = 4.52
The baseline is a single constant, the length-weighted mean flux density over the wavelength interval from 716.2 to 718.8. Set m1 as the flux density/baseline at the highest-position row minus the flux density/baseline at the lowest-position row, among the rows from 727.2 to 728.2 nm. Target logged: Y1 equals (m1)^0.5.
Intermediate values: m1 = 0.181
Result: 0.42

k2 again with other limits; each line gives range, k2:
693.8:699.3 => 3683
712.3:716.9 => 3917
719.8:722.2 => 3802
